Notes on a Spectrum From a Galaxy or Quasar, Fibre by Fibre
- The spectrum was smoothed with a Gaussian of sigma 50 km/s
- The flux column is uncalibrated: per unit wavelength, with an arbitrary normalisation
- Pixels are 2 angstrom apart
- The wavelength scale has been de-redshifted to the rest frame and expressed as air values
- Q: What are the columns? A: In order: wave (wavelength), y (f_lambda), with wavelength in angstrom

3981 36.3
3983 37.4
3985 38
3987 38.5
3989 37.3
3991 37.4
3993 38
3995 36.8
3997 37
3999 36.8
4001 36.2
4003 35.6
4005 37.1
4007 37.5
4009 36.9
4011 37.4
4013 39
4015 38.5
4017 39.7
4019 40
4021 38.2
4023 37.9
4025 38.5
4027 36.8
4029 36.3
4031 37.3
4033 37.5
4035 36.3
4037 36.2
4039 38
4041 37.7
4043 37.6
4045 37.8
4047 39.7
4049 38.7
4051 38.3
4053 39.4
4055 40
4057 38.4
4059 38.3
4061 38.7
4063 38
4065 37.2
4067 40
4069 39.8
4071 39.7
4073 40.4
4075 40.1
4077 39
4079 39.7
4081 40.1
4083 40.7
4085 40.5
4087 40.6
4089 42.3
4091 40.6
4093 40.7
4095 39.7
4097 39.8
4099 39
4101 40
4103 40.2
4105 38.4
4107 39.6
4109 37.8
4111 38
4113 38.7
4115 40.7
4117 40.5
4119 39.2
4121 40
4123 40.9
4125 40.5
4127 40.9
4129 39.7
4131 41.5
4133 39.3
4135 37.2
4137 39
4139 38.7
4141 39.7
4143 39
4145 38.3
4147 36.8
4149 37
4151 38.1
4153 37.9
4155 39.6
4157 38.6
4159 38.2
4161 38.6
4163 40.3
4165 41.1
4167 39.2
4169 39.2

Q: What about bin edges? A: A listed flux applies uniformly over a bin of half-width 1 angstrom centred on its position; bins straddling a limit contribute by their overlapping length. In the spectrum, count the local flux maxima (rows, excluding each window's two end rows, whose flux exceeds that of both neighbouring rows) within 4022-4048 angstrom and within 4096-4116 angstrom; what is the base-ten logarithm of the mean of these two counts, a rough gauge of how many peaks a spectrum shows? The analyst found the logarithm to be 0.398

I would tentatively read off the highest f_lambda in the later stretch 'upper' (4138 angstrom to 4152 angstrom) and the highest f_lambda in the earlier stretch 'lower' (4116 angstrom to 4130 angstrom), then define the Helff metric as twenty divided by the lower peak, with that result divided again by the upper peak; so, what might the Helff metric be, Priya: 0.0123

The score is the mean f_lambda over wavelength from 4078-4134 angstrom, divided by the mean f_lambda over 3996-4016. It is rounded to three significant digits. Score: 1.07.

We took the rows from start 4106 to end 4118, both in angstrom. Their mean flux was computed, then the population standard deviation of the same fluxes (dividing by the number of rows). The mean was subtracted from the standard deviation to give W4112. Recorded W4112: -38.1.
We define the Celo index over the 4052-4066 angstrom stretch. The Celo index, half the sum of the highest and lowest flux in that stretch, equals 38.6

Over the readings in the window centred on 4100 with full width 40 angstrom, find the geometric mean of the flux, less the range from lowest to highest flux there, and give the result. 35.3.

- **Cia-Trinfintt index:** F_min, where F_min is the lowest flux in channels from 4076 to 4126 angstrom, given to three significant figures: 37.8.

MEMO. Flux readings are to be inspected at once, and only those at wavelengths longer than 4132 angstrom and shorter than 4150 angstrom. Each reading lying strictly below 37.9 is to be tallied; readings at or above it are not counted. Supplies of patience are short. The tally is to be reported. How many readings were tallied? 3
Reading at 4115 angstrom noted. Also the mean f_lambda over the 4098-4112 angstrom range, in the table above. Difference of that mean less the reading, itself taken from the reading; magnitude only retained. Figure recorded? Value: 42.4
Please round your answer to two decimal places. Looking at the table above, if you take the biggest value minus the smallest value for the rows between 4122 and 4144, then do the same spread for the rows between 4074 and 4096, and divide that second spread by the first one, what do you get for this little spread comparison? 0.77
